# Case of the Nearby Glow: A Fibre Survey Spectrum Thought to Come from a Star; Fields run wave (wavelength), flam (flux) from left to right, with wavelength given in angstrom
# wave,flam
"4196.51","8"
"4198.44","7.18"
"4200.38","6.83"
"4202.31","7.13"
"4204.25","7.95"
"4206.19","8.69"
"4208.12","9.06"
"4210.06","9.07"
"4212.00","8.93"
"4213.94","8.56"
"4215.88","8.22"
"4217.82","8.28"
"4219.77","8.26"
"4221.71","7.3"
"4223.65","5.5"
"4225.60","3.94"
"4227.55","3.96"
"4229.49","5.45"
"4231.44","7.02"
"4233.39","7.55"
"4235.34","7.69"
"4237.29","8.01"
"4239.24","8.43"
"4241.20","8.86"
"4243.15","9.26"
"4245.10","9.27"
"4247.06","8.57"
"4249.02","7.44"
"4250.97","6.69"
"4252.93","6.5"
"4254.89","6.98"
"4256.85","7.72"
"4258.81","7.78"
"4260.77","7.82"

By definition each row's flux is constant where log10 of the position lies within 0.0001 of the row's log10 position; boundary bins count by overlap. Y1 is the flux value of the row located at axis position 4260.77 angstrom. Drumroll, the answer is 7.82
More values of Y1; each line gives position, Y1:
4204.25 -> 7.95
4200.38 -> 6.83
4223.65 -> 5.5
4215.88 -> 8.22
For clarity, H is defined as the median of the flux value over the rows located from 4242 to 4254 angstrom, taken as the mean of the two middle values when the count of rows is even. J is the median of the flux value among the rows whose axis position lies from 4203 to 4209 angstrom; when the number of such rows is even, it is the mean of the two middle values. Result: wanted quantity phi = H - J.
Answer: -0.7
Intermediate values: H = 8.0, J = 8.7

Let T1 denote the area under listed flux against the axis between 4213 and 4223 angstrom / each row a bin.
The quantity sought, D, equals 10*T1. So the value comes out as 804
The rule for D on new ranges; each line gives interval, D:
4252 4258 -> 425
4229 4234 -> 336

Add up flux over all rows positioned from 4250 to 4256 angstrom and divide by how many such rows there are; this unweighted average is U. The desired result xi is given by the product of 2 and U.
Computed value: 13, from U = 7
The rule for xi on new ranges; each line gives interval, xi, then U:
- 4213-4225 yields 15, 8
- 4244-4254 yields 15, 8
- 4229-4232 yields 12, 6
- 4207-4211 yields 18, 9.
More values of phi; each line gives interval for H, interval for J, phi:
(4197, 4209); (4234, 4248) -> -1.0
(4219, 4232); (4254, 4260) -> -2.2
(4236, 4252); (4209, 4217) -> -0.2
